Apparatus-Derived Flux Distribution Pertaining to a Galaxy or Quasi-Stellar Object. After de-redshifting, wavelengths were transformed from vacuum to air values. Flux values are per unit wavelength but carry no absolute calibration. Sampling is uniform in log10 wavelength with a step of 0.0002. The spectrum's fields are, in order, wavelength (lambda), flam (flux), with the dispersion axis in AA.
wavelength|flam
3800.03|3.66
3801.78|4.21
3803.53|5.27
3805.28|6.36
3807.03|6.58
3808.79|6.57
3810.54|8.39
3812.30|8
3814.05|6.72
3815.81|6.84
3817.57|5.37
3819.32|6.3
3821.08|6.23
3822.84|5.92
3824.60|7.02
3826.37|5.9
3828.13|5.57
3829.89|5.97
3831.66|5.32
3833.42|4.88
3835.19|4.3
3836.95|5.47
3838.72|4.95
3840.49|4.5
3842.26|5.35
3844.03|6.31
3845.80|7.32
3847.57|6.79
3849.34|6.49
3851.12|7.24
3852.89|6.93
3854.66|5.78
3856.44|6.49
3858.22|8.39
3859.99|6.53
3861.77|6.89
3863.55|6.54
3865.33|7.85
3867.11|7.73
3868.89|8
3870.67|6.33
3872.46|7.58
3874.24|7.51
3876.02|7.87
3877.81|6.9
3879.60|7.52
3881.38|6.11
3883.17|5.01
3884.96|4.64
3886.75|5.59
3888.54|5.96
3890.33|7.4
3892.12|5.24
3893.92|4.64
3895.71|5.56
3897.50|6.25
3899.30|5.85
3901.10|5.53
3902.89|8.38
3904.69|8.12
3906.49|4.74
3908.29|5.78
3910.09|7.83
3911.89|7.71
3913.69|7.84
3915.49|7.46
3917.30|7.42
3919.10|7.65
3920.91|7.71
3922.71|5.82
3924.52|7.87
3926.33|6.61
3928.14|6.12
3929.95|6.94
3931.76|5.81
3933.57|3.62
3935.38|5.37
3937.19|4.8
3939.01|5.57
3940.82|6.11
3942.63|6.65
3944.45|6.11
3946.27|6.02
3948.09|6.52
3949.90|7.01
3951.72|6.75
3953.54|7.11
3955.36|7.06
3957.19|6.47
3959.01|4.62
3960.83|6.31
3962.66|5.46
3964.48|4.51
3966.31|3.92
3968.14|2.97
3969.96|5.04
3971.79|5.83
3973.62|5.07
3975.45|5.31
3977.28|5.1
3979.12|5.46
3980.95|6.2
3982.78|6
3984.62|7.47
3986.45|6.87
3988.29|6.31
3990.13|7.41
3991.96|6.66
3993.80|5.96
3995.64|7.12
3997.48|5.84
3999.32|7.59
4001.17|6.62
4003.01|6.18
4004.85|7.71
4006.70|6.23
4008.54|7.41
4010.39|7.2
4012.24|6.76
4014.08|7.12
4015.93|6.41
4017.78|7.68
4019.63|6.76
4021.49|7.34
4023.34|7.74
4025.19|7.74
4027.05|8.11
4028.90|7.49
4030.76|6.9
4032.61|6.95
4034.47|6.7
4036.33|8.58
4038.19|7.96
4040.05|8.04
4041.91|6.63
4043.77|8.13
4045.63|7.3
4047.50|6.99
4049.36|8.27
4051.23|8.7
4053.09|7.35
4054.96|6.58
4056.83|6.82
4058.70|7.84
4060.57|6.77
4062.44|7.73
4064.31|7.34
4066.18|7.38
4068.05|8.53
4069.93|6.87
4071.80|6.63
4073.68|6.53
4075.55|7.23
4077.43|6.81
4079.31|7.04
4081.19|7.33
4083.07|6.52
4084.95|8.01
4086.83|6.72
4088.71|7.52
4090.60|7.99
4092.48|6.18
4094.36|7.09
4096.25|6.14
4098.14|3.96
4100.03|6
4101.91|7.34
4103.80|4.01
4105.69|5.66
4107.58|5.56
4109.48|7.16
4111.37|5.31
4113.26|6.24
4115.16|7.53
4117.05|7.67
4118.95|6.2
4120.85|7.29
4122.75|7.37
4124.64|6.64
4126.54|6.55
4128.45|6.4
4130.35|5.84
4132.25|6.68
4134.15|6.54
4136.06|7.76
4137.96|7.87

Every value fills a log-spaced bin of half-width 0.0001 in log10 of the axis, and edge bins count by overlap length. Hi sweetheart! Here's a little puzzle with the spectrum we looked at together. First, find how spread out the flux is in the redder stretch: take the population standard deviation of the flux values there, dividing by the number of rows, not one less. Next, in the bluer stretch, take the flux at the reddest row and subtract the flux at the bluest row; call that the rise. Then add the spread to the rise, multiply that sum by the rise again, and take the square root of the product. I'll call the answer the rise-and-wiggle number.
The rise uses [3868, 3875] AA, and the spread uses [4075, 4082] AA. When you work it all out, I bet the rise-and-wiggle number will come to 0.4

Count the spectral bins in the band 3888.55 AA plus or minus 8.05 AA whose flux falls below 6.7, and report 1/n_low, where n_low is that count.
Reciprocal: 0.1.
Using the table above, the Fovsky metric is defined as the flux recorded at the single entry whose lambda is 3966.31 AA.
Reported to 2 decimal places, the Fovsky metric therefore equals 3.92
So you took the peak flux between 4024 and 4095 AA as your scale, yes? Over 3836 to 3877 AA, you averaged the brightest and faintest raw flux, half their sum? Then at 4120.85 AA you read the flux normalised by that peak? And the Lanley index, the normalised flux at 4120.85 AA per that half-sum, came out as 0.130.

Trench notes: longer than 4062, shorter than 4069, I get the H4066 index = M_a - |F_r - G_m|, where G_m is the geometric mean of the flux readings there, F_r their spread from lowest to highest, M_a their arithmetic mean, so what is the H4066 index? 1.20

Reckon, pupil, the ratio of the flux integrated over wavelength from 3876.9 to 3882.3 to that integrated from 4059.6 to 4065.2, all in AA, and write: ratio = 0.90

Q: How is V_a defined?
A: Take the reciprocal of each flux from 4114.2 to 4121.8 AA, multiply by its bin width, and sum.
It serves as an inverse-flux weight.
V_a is 1.07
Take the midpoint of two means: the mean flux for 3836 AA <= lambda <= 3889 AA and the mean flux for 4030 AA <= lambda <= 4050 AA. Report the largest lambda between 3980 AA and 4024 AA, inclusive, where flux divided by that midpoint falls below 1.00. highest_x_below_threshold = 4019.63 AA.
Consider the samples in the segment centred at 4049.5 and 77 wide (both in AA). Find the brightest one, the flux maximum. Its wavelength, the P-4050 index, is 4051.23 AA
